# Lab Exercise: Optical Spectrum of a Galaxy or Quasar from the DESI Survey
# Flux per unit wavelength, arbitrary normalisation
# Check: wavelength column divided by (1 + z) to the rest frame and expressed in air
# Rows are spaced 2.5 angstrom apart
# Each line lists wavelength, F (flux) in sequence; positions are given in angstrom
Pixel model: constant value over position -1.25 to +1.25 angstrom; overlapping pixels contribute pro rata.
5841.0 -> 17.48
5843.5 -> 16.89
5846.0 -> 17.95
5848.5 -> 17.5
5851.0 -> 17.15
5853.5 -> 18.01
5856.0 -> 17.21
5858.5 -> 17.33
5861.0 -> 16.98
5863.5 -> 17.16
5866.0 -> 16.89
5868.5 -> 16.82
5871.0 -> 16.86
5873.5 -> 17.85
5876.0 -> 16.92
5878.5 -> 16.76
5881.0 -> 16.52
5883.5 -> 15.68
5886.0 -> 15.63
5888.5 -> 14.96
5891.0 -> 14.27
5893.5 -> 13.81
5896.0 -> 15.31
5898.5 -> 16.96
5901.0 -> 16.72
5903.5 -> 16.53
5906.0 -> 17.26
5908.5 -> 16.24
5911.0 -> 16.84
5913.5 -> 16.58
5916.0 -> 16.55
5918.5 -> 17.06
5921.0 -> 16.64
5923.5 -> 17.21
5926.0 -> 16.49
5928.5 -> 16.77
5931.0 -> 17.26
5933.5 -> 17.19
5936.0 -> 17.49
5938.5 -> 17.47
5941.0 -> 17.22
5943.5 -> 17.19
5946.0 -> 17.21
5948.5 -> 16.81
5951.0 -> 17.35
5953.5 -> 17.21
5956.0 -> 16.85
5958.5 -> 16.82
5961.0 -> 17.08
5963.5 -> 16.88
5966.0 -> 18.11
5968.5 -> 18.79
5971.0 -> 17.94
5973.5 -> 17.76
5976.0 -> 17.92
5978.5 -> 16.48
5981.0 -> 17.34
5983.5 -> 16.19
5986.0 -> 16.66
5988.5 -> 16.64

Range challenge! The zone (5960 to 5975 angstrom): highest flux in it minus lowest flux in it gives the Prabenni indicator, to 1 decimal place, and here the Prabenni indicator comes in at 1.9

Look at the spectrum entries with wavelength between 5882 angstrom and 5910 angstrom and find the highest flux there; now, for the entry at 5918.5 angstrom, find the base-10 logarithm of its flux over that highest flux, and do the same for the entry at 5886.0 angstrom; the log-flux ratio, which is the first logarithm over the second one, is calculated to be 0.1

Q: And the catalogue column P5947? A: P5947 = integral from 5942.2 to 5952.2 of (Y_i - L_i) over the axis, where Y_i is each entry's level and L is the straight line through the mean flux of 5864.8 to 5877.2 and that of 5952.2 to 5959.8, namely 2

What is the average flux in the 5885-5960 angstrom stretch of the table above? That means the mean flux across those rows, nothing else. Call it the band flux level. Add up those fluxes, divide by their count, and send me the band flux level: 16.6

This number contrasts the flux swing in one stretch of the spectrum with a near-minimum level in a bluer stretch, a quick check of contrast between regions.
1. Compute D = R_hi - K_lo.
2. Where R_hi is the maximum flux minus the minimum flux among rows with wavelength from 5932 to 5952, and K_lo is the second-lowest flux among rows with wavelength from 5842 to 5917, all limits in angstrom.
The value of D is -13.6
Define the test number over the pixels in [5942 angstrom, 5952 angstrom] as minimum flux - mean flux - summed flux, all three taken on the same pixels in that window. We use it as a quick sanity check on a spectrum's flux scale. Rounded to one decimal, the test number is -68.9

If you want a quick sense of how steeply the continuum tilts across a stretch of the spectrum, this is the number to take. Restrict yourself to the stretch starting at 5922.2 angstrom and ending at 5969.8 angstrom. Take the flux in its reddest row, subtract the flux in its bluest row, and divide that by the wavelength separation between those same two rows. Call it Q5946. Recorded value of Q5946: 0.035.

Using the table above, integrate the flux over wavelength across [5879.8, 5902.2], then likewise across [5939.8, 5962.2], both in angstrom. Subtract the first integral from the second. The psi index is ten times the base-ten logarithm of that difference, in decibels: 15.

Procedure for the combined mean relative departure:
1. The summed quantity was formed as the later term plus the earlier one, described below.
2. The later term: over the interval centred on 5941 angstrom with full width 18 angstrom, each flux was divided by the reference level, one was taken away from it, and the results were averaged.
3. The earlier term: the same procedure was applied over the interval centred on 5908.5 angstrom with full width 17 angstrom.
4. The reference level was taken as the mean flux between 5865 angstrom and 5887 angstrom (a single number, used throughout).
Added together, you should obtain 0.03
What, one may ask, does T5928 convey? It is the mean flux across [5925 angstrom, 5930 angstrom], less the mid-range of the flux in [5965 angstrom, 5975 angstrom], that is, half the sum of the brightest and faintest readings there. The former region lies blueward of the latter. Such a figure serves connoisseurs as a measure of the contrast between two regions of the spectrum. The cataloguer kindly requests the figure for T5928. -1.6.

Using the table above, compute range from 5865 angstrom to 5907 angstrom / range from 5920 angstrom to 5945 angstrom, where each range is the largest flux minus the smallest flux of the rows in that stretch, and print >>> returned 4.0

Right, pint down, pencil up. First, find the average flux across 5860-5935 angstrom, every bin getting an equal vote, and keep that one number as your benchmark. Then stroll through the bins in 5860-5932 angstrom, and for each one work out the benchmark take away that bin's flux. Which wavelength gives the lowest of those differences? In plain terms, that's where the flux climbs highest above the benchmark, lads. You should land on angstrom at 5873.5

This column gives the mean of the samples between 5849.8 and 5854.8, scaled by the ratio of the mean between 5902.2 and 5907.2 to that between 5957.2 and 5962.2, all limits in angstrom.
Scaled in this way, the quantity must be 17.5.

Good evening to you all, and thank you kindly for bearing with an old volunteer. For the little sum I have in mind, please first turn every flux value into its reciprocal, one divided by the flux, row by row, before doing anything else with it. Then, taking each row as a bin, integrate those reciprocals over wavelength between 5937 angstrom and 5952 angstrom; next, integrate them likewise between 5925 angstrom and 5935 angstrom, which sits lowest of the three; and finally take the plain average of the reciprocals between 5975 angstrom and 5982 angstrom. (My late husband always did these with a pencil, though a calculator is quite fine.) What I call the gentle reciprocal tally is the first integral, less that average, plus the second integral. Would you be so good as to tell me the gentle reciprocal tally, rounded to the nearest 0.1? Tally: 1.4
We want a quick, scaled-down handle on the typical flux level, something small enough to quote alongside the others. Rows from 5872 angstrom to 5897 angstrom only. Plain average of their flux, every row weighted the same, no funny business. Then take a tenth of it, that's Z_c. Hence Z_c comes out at 1.58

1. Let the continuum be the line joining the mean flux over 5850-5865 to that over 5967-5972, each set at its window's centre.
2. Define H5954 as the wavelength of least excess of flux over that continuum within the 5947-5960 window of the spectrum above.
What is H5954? 5958.5 angstrom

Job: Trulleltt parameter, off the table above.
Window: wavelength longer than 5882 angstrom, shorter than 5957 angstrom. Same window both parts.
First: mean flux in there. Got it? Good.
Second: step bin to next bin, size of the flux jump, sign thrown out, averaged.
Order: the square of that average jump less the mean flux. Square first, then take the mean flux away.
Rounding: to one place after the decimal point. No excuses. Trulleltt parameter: -16.4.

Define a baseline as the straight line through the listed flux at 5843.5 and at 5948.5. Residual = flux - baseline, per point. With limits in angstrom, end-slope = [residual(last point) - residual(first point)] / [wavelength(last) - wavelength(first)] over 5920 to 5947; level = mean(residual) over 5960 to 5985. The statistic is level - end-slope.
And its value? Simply 0.63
